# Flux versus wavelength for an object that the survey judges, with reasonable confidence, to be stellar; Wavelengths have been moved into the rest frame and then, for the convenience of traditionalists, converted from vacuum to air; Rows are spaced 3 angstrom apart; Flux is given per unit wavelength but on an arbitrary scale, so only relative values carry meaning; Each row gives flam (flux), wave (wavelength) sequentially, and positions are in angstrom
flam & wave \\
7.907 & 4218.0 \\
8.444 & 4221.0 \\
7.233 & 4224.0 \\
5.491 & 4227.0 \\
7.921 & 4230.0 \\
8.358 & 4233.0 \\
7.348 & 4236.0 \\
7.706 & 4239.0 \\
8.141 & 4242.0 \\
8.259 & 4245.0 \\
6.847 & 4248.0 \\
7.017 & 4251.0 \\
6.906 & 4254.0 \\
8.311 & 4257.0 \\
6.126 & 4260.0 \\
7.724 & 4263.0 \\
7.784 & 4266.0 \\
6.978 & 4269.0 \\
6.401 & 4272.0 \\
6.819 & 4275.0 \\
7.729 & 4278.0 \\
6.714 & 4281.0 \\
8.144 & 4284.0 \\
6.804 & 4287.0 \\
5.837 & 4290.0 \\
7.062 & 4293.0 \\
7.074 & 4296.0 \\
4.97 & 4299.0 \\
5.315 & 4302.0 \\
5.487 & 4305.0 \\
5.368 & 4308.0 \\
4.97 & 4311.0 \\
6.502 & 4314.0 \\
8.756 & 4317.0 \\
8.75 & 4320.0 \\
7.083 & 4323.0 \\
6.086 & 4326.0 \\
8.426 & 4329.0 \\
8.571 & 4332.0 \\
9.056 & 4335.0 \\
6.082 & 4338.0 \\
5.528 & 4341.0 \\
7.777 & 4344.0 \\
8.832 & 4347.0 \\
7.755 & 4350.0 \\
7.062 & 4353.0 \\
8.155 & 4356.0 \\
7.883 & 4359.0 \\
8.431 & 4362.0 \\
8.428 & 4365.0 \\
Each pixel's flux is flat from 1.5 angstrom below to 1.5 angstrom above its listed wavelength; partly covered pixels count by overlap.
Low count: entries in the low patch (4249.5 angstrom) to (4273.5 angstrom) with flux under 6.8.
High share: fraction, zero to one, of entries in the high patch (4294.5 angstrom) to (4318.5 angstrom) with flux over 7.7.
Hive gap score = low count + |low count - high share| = 3.9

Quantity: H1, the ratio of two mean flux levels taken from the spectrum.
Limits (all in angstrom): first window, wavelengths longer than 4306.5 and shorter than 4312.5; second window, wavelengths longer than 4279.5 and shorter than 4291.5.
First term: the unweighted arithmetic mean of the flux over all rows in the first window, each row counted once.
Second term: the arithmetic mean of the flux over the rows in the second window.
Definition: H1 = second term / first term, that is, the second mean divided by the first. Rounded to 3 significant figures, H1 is 1.33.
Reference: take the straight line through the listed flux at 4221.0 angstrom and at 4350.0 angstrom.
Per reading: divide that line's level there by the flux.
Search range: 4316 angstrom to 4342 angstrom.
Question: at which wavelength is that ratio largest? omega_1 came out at 4341.0 angstrom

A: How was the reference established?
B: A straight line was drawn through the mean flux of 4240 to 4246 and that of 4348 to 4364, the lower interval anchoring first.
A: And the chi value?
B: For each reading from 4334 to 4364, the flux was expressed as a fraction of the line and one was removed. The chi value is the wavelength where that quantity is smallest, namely 4341.0 angstrom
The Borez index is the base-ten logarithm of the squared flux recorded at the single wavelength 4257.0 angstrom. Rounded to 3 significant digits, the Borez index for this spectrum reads 1.84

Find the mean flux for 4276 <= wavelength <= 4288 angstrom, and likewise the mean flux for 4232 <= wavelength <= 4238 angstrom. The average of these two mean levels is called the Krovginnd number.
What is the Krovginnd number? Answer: 7.6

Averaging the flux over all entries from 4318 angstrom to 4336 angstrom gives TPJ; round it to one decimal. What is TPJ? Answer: 8.0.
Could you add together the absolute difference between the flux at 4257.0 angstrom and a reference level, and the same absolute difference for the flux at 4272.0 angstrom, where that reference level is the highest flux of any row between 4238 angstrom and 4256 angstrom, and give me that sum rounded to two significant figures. 1.9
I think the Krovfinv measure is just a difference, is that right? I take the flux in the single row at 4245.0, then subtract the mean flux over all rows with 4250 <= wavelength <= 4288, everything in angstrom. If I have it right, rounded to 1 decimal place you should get 1.1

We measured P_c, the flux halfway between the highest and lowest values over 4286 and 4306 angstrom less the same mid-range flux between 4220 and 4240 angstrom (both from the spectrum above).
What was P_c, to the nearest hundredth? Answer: -0.95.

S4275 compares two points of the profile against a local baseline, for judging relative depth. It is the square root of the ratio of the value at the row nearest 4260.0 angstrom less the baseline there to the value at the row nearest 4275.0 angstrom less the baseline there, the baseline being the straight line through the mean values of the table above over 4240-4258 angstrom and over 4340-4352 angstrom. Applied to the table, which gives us 1.4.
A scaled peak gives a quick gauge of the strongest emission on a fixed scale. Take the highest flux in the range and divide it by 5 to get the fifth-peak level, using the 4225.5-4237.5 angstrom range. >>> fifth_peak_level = 1.67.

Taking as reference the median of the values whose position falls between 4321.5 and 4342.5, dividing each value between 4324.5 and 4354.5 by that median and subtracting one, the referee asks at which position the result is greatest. 4335.0 angstrom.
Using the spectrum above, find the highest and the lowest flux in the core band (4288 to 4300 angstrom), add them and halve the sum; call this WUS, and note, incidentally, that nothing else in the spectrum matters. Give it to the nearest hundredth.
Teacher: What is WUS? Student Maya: 6.02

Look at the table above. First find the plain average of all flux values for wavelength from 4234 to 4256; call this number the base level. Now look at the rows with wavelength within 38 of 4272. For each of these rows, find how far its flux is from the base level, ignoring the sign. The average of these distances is 0.9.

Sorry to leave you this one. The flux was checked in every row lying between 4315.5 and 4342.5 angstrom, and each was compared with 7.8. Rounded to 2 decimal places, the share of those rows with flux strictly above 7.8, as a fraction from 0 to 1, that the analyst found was 0.56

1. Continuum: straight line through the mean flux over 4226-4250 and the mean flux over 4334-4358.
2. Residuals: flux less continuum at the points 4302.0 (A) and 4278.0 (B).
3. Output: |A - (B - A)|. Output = 4.6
